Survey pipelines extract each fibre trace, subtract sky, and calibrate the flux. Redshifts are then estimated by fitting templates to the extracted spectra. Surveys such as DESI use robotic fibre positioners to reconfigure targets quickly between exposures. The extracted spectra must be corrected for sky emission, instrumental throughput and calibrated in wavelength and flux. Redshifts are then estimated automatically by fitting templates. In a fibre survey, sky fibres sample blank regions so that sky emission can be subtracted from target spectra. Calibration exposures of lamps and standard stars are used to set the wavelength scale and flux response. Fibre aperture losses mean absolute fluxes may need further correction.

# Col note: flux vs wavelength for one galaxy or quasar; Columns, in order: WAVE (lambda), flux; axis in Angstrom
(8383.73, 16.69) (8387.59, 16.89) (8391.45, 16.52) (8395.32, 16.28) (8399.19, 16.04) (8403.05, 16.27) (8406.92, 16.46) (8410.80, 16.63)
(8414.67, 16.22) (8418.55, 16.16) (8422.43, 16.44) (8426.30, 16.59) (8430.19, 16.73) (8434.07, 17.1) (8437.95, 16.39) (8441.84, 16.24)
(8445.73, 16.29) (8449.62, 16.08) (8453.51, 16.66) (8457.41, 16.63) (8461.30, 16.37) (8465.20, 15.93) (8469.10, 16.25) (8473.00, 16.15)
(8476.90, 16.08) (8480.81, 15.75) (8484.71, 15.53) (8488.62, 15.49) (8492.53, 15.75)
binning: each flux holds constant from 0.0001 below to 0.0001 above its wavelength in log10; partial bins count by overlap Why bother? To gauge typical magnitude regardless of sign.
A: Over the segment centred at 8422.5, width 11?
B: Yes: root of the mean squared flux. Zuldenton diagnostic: 16.4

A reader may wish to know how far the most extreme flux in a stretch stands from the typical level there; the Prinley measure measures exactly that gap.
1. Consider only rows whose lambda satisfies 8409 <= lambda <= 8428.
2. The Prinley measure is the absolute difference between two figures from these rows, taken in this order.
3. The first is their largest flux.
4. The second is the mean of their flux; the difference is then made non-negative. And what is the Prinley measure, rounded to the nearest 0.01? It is 0.22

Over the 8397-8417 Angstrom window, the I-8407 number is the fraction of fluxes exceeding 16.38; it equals 0.40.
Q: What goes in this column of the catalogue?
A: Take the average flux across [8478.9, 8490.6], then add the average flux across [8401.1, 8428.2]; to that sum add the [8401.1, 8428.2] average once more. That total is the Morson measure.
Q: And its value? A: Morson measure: 48.4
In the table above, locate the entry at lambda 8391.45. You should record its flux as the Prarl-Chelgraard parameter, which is 16.52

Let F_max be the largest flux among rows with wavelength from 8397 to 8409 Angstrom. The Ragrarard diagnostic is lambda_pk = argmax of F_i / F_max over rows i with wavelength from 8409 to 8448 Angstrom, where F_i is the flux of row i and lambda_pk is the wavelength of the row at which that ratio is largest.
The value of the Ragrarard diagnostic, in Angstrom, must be 8434.07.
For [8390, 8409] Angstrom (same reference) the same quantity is 8391.45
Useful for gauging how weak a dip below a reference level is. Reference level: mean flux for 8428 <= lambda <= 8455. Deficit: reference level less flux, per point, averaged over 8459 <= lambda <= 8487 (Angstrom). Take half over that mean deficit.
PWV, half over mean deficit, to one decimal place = 1.0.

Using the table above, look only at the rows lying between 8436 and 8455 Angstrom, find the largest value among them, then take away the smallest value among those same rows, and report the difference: 0.58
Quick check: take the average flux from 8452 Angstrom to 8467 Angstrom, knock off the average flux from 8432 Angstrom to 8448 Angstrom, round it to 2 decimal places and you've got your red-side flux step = -0.11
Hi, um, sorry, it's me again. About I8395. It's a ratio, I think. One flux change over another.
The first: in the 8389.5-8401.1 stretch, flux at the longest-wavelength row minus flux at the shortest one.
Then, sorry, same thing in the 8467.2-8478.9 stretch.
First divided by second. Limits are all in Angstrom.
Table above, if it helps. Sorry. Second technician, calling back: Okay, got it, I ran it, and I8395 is 3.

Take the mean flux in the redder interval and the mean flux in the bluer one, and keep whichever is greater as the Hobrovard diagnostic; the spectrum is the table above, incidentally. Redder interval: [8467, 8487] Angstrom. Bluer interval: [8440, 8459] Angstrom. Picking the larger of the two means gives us 16.4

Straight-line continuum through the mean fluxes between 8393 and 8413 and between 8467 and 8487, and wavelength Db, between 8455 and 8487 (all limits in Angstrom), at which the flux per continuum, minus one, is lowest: 8484.71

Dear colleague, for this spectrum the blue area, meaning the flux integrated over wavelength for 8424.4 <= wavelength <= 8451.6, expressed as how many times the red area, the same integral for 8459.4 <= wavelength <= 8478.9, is 1.4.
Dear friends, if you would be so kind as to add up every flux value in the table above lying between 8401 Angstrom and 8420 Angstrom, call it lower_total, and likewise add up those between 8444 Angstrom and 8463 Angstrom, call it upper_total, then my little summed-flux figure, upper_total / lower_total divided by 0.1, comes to 10.0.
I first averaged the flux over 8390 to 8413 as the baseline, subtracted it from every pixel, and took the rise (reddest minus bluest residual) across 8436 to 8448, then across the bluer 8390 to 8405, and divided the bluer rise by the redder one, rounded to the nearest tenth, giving 2.5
